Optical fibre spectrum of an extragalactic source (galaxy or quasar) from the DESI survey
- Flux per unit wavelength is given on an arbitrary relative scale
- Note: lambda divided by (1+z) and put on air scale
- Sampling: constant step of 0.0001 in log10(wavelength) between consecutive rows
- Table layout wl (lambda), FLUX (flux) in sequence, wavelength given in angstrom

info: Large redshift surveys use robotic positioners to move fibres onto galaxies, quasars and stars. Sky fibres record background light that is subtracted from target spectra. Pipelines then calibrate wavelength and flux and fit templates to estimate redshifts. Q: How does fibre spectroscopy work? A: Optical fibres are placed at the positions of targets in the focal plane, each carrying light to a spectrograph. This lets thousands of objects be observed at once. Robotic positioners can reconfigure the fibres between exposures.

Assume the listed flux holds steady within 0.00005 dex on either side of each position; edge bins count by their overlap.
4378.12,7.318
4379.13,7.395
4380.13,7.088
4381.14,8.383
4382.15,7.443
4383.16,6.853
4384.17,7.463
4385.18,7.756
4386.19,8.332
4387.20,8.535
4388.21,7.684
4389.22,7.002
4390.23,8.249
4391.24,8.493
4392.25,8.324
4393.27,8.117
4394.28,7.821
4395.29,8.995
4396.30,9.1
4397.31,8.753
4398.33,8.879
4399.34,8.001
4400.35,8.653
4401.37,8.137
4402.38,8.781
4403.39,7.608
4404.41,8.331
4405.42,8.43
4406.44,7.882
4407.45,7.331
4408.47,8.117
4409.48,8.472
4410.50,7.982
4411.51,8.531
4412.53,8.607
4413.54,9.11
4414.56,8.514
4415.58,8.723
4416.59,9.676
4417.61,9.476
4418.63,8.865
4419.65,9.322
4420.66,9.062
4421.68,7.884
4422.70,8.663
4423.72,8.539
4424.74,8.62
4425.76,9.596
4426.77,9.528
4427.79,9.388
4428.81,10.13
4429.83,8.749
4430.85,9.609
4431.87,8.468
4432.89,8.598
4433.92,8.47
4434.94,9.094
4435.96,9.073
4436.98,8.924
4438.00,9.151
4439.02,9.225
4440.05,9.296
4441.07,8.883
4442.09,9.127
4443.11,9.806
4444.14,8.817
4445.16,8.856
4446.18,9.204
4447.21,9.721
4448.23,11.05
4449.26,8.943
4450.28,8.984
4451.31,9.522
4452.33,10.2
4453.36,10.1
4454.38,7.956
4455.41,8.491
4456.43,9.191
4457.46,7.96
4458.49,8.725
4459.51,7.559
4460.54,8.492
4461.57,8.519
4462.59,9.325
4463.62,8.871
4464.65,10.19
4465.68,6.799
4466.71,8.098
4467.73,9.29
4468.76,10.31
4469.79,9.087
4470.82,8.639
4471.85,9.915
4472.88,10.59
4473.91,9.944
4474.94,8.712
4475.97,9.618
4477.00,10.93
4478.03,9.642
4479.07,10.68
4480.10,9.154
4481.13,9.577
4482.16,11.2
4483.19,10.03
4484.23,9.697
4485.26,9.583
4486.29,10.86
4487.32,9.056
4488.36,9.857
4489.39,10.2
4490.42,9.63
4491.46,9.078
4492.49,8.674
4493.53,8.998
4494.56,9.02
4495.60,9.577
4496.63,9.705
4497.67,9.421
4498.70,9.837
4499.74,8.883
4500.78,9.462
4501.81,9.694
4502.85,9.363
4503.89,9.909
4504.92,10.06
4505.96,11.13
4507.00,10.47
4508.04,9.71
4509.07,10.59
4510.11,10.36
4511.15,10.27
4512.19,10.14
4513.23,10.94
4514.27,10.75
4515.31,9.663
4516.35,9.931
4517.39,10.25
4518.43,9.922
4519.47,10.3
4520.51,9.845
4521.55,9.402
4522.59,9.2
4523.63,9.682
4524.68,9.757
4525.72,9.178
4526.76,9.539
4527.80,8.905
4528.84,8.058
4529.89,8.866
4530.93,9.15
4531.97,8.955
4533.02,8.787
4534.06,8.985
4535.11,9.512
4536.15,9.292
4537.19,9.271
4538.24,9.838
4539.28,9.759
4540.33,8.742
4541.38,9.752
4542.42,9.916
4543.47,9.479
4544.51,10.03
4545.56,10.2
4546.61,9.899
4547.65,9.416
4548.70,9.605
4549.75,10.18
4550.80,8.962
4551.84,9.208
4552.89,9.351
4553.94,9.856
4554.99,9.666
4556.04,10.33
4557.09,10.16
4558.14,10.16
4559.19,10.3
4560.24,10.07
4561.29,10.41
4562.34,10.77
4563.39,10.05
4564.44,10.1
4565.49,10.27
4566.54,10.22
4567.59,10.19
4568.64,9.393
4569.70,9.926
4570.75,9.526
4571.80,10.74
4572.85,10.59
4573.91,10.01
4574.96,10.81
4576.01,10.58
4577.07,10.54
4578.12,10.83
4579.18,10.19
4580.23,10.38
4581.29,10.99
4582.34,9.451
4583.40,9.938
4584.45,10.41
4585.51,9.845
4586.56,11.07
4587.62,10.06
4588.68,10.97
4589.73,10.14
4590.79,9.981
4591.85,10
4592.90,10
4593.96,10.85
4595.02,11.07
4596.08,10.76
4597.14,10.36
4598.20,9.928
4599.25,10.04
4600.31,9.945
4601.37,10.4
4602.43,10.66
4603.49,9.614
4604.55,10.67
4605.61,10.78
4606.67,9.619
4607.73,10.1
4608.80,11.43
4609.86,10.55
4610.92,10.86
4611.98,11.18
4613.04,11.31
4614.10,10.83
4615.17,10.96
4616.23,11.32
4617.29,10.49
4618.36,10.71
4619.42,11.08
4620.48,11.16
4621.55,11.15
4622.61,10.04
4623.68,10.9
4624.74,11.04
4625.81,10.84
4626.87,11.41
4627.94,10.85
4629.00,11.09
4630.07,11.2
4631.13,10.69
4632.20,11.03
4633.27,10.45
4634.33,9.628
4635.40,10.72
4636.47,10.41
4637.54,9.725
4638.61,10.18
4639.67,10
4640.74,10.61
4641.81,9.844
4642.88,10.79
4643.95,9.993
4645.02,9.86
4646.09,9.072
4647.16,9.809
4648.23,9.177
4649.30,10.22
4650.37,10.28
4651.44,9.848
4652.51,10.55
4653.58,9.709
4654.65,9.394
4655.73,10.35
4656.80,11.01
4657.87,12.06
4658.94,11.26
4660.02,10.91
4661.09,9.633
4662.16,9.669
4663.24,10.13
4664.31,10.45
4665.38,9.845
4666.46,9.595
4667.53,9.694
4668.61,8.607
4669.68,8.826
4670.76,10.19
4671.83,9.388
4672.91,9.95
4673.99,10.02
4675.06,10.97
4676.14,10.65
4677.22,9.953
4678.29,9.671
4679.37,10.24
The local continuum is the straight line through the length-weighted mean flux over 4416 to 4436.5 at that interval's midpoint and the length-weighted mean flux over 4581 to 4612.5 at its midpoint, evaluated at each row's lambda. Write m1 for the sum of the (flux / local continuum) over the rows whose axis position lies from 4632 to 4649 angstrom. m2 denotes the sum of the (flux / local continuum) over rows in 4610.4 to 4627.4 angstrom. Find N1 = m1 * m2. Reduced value 250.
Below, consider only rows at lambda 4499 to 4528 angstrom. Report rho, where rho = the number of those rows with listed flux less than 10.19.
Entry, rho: 19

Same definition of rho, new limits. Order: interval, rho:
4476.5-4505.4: 23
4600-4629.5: 5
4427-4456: 26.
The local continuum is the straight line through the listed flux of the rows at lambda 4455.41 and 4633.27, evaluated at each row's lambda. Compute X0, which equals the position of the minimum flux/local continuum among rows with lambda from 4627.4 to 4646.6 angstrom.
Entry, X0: 4646.09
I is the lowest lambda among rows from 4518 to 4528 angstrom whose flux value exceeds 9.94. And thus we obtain 4519.47 angstrom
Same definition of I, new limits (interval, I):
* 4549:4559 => 4549.75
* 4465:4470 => 4468.76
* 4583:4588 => 4584.45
